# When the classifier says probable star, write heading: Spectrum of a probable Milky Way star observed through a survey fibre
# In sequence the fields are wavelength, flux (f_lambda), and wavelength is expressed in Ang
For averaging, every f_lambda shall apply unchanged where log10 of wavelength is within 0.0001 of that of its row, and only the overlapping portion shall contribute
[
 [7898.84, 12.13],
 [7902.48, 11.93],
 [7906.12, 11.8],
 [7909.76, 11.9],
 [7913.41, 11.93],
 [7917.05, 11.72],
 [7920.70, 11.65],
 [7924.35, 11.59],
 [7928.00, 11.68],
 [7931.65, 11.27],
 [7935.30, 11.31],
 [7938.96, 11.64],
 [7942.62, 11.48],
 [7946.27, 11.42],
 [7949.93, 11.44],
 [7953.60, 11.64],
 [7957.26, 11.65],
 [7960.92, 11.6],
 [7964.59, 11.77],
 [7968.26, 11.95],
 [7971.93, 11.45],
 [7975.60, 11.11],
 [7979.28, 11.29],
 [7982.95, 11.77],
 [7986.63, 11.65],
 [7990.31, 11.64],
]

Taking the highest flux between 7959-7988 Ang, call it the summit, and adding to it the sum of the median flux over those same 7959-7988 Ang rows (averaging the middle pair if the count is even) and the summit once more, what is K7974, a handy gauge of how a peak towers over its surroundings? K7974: 35.5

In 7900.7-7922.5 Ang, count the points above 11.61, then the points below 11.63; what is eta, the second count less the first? -6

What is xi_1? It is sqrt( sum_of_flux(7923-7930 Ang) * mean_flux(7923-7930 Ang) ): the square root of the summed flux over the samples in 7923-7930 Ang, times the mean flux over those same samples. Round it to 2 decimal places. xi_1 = 16.45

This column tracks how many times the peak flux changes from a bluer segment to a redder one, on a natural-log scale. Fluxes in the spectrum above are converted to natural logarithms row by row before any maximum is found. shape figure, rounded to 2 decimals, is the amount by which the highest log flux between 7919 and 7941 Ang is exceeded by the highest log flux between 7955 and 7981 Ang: 0.02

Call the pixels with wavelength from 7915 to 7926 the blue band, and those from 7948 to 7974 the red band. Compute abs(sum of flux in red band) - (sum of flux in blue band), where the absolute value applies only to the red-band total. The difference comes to 47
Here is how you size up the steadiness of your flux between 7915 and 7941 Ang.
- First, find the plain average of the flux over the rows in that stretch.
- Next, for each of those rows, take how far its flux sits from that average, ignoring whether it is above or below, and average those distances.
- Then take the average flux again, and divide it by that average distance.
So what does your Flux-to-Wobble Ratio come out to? 77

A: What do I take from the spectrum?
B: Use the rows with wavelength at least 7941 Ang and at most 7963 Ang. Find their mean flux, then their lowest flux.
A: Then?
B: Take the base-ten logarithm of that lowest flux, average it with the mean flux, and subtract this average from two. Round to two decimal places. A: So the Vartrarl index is -4.30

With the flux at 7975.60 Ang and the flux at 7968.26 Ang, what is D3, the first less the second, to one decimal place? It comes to -0.8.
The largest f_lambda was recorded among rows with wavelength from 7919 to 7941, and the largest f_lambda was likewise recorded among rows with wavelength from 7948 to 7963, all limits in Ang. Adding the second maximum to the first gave 23.3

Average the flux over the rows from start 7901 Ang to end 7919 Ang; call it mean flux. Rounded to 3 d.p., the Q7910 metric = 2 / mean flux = 0.169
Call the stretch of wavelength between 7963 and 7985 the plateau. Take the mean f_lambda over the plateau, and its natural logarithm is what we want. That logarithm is 2.45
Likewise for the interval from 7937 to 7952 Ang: 2.44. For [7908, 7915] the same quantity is 2.48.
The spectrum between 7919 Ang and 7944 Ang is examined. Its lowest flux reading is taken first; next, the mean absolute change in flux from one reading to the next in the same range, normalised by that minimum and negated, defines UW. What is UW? -0.0161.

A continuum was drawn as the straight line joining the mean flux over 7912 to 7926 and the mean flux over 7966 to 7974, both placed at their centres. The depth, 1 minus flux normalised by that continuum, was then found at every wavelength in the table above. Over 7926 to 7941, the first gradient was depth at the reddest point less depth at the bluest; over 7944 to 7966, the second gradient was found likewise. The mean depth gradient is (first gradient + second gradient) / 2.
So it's -0.014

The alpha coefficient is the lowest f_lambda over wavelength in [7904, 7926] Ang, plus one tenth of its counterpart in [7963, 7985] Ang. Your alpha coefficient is 12.7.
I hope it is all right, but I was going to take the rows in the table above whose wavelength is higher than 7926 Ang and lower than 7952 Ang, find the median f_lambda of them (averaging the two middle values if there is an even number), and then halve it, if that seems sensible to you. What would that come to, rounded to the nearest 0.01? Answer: 5.72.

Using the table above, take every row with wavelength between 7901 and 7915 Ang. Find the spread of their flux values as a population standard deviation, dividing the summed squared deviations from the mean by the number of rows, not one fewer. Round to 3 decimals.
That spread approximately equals 0.053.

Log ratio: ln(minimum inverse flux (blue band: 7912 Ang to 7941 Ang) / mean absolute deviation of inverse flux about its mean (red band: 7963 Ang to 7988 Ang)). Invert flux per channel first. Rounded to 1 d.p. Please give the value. 3.8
